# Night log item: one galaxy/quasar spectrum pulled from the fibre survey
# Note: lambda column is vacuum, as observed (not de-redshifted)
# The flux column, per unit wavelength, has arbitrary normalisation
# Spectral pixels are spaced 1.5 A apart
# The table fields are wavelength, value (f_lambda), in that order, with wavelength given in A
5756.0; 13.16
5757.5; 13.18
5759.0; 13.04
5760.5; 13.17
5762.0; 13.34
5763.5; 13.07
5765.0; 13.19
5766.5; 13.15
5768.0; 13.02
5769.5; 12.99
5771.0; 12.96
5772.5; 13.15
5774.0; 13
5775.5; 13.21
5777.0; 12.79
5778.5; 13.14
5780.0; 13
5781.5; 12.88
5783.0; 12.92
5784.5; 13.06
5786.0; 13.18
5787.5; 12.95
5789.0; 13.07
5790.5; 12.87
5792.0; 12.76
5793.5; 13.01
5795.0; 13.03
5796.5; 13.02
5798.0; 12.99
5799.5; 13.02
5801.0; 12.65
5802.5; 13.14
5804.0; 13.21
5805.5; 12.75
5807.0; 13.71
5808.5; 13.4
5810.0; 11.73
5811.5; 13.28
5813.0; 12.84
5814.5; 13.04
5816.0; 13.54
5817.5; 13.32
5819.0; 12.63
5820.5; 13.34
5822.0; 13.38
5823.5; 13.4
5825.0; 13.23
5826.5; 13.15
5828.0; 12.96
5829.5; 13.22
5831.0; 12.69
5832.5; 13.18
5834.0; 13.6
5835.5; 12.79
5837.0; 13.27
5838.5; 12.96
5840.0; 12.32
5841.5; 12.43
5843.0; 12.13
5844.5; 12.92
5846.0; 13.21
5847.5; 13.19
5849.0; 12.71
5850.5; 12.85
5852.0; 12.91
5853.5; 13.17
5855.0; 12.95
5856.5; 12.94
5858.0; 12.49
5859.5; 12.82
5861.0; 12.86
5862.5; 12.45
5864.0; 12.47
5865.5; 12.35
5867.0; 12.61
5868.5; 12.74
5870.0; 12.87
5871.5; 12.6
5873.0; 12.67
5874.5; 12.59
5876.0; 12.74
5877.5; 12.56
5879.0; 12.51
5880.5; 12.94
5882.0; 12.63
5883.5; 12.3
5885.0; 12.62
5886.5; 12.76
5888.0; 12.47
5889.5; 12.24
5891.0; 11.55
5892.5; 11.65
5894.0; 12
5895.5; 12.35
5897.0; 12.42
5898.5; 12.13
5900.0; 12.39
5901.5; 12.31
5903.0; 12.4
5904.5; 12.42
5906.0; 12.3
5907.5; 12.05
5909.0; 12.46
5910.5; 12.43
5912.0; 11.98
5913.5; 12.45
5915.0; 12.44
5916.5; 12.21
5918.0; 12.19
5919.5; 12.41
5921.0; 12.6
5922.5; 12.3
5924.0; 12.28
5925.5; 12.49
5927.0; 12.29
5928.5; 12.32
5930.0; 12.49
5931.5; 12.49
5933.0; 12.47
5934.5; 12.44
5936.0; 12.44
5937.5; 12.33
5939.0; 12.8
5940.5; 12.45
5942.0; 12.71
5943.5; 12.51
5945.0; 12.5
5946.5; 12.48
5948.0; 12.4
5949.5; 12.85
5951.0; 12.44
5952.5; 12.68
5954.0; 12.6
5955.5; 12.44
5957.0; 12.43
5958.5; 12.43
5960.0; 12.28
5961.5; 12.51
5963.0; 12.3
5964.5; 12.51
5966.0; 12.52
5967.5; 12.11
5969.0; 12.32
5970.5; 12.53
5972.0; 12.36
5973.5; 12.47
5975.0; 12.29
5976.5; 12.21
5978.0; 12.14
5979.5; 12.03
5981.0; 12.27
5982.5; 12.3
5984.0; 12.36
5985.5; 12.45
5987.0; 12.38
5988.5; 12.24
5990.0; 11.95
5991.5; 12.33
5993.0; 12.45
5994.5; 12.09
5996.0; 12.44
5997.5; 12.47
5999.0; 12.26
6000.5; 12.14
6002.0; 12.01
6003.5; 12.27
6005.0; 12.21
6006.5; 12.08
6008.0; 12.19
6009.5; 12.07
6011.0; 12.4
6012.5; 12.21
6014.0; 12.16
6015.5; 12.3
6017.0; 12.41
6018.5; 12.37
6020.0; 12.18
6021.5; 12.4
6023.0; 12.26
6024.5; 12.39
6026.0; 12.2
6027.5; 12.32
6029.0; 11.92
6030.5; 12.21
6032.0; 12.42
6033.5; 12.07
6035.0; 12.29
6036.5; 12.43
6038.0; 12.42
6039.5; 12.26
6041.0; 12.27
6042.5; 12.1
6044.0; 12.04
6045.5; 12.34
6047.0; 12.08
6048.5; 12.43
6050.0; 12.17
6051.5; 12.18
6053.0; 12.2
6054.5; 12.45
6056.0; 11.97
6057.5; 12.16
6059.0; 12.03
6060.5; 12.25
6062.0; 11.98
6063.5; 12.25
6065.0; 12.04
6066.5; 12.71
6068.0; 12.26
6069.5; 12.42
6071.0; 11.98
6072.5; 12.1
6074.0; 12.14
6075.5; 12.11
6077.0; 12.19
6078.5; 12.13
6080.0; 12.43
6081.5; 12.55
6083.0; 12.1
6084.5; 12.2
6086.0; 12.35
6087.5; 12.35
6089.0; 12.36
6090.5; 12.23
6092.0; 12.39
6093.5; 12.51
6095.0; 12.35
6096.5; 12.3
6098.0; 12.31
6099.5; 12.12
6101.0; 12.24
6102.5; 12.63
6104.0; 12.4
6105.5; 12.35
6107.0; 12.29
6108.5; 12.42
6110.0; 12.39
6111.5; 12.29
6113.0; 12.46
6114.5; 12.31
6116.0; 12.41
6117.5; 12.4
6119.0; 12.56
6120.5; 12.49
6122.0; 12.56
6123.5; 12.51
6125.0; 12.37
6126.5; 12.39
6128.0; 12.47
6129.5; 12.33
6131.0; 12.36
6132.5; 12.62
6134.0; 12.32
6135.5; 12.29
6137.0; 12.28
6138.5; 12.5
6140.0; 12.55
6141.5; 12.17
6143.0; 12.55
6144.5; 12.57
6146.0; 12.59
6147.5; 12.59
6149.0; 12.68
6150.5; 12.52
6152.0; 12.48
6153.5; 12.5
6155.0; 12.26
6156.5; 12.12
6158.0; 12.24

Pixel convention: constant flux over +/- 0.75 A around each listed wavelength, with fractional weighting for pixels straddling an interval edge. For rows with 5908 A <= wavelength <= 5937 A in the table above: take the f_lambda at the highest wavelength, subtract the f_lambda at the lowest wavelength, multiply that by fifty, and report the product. -1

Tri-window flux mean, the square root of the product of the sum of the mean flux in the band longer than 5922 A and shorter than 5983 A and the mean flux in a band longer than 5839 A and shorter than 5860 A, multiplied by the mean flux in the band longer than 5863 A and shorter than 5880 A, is 17.83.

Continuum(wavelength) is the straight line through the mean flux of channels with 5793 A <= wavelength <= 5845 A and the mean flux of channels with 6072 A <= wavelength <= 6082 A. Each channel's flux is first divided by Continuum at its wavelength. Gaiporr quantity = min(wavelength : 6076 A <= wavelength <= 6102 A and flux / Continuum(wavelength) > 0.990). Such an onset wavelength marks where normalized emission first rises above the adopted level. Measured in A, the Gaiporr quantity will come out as 6077.0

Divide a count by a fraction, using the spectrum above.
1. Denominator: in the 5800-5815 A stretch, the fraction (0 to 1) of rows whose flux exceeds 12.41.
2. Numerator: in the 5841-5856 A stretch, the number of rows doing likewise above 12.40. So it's 10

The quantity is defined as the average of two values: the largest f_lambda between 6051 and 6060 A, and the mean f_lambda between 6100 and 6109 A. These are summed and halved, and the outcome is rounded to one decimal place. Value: 12.4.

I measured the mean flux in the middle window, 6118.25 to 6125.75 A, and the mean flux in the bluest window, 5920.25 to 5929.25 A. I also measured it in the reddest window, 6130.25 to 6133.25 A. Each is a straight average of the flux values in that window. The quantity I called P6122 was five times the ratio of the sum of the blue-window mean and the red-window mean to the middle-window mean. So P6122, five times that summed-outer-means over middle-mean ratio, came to 9.9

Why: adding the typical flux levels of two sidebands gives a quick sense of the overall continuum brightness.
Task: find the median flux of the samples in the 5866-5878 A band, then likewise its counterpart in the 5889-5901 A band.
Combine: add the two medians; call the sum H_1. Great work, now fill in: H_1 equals 24.8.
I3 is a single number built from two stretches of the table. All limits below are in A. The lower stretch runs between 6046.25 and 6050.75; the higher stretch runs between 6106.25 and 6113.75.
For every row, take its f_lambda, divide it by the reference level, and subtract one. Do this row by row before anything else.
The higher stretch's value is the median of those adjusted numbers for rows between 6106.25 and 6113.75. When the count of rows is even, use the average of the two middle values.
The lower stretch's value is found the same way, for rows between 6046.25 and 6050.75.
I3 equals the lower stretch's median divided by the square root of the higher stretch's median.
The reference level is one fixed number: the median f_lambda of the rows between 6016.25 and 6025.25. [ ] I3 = -0.60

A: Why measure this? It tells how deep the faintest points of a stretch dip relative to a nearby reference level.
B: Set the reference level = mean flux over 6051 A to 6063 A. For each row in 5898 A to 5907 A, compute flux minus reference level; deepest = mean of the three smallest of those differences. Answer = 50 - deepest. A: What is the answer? 49.9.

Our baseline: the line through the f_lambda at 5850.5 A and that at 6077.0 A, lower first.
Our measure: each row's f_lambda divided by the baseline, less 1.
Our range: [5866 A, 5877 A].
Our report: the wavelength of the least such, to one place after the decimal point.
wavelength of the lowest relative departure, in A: 5867.0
